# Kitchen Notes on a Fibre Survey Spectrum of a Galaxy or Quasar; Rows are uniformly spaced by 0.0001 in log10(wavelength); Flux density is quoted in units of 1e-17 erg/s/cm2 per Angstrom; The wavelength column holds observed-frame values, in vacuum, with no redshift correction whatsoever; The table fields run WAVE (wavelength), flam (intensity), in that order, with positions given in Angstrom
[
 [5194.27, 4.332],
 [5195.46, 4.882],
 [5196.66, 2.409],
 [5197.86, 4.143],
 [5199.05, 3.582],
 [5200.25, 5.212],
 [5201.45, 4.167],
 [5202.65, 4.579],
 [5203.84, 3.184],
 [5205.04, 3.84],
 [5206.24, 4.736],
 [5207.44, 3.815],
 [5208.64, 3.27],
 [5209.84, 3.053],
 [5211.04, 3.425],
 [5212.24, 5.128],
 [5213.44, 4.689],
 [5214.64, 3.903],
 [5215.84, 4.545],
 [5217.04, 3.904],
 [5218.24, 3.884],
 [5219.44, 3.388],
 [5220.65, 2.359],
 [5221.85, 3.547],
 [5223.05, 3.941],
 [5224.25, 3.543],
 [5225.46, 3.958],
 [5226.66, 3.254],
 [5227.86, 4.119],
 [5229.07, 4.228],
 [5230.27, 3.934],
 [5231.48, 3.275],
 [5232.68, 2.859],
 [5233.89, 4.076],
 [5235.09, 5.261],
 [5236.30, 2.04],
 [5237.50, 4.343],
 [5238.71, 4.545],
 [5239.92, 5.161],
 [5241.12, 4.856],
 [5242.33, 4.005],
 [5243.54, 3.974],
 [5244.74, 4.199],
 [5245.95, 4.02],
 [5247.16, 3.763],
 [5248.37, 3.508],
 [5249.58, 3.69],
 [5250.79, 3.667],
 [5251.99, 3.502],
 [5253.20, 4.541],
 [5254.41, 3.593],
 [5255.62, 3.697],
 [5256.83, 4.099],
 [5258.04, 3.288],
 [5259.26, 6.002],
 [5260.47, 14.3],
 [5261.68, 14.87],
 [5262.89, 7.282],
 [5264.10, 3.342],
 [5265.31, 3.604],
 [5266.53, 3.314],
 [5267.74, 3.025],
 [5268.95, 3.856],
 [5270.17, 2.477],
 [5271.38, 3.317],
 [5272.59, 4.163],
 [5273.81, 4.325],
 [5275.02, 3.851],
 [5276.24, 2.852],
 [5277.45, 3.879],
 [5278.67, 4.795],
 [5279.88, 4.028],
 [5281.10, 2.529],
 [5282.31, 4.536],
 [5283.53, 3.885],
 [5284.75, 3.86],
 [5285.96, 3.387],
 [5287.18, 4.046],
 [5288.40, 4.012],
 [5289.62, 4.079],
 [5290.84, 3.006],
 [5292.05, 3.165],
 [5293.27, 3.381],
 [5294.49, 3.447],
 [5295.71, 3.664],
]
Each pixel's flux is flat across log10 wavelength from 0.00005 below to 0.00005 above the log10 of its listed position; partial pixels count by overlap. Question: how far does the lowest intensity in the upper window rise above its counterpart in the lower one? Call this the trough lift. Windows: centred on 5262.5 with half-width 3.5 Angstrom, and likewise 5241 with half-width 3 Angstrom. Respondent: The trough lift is -0.63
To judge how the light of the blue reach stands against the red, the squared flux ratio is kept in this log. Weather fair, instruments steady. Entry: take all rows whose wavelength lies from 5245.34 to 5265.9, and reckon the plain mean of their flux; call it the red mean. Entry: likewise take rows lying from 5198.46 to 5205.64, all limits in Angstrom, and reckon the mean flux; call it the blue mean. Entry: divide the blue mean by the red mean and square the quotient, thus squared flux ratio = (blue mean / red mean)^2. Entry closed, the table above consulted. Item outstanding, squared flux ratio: 0.59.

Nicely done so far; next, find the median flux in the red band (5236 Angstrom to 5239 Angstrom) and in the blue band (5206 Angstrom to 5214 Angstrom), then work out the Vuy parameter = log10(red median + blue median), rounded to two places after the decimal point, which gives 0.91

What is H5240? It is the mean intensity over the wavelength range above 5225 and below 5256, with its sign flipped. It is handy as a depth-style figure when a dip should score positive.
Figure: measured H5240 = -3.93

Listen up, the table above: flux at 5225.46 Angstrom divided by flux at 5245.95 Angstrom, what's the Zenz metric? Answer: 0.98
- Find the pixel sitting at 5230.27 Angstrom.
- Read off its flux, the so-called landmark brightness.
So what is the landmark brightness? 3.934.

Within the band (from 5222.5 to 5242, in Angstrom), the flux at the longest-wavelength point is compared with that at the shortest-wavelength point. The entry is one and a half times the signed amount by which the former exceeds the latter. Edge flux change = 1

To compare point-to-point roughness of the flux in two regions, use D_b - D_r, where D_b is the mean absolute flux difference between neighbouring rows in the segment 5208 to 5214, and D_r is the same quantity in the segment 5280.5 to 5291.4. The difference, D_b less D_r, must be 0.1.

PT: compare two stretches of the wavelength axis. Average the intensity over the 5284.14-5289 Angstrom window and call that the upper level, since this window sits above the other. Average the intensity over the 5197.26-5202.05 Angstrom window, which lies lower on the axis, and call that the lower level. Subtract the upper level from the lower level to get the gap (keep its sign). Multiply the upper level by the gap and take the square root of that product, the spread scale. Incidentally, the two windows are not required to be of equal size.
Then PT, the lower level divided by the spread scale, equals 3.26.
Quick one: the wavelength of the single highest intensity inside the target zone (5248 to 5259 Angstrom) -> 5253.20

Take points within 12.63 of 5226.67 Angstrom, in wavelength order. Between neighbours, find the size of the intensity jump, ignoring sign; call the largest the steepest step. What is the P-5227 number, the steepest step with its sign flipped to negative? -3.2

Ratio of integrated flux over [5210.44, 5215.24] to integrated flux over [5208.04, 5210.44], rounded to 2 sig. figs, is 2.7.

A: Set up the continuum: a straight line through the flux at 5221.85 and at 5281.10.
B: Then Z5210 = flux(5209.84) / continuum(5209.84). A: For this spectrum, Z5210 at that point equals 0.8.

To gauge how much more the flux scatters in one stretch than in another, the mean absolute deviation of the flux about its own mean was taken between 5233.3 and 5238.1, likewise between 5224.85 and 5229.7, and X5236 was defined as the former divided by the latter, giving 3.0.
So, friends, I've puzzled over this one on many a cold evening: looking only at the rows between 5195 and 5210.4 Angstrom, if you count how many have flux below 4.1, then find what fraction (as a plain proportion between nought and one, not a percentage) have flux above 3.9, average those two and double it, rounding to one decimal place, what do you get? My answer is 7.5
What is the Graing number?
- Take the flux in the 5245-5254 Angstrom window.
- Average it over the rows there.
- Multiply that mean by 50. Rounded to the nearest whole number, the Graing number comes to 191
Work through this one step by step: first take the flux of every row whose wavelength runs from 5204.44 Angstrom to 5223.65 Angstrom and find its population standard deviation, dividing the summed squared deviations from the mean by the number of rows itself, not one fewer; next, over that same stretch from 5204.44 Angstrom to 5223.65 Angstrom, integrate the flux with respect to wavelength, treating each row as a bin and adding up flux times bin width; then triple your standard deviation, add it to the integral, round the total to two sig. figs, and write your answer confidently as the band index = 76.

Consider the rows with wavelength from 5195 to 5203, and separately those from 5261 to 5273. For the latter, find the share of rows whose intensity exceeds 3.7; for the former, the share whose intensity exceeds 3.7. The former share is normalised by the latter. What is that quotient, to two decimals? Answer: 1.79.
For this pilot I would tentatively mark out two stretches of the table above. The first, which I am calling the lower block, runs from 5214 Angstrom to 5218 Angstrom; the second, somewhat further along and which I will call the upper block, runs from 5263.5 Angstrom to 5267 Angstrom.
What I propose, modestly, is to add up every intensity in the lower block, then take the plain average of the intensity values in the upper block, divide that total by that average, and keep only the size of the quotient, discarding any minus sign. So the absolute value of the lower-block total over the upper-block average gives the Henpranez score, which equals 3.61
